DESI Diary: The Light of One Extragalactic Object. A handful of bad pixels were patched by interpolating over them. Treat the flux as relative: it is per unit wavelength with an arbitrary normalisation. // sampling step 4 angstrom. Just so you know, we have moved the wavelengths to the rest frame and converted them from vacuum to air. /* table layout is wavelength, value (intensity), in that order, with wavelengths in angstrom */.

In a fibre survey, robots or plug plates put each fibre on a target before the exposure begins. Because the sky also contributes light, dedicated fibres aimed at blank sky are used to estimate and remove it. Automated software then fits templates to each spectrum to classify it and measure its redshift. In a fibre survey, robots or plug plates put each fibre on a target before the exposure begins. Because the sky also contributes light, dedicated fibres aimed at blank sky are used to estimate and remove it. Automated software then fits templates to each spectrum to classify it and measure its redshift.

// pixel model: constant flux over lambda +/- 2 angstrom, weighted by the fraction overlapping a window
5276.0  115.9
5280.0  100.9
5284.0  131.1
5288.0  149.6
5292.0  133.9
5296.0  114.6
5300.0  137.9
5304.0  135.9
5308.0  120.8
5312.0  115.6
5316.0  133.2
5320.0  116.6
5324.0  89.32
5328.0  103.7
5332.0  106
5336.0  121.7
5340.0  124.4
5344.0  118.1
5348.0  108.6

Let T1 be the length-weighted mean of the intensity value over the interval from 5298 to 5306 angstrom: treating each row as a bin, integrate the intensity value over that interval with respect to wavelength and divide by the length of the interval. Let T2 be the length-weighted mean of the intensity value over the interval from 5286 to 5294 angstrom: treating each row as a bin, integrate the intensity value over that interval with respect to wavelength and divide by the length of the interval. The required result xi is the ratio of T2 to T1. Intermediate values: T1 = 137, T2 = 142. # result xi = 1.04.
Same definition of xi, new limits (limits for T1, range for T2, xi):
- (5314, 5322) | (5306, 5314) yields 0.95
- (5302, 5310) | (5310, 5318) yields 0.97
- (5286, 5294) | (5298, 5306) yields 0.97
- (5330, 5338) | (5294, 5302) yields 1.11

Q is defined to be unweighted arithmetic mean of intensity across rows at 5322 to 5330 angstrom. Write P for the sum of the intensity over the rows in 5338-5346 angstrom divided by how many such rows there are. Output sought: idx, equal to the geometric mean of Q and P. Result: 108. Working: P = 121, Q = 97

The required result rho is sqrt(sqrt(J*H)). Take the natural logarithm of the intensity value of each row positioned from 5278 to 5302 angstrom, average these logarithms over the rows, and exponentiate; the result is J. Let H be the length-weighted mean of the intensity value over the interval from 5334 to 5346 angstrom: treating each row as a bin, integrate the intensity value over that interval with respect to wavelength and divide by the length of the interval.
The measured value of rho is 11.1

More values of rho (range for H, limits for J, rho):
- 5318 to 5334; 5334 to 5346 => 10.6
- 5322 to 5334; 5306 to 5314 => 10.4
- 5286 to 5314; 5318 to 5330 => 10.7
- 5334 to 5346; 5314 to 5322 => 11.1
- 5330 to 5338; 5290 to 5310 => 11.0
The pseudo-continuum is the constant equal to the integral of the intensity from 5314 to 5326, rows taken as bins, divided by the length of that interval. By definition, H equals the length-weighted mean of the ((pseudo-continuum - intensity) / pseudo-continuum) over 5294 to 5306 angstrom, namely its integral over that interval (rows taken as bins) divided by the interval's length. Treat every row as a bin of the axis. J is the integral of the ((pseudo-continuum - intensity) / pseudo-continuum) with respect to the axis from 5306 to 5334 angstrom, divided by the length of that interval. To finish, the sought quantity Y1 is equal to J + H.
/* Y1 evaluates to -0.14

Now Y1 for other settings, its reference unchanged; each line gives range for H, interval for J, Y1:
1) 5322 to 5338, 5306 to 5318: -0.02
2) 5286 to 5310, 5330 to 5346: -0.21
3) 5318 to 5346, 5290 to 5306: -0.14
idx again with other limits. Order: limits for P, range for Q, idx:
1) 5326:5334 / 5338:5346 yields 113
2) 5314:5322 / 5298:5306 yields 131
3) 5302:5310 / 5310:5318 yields 126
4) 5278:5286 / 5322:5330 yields 106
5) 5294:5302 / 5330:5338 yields 120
